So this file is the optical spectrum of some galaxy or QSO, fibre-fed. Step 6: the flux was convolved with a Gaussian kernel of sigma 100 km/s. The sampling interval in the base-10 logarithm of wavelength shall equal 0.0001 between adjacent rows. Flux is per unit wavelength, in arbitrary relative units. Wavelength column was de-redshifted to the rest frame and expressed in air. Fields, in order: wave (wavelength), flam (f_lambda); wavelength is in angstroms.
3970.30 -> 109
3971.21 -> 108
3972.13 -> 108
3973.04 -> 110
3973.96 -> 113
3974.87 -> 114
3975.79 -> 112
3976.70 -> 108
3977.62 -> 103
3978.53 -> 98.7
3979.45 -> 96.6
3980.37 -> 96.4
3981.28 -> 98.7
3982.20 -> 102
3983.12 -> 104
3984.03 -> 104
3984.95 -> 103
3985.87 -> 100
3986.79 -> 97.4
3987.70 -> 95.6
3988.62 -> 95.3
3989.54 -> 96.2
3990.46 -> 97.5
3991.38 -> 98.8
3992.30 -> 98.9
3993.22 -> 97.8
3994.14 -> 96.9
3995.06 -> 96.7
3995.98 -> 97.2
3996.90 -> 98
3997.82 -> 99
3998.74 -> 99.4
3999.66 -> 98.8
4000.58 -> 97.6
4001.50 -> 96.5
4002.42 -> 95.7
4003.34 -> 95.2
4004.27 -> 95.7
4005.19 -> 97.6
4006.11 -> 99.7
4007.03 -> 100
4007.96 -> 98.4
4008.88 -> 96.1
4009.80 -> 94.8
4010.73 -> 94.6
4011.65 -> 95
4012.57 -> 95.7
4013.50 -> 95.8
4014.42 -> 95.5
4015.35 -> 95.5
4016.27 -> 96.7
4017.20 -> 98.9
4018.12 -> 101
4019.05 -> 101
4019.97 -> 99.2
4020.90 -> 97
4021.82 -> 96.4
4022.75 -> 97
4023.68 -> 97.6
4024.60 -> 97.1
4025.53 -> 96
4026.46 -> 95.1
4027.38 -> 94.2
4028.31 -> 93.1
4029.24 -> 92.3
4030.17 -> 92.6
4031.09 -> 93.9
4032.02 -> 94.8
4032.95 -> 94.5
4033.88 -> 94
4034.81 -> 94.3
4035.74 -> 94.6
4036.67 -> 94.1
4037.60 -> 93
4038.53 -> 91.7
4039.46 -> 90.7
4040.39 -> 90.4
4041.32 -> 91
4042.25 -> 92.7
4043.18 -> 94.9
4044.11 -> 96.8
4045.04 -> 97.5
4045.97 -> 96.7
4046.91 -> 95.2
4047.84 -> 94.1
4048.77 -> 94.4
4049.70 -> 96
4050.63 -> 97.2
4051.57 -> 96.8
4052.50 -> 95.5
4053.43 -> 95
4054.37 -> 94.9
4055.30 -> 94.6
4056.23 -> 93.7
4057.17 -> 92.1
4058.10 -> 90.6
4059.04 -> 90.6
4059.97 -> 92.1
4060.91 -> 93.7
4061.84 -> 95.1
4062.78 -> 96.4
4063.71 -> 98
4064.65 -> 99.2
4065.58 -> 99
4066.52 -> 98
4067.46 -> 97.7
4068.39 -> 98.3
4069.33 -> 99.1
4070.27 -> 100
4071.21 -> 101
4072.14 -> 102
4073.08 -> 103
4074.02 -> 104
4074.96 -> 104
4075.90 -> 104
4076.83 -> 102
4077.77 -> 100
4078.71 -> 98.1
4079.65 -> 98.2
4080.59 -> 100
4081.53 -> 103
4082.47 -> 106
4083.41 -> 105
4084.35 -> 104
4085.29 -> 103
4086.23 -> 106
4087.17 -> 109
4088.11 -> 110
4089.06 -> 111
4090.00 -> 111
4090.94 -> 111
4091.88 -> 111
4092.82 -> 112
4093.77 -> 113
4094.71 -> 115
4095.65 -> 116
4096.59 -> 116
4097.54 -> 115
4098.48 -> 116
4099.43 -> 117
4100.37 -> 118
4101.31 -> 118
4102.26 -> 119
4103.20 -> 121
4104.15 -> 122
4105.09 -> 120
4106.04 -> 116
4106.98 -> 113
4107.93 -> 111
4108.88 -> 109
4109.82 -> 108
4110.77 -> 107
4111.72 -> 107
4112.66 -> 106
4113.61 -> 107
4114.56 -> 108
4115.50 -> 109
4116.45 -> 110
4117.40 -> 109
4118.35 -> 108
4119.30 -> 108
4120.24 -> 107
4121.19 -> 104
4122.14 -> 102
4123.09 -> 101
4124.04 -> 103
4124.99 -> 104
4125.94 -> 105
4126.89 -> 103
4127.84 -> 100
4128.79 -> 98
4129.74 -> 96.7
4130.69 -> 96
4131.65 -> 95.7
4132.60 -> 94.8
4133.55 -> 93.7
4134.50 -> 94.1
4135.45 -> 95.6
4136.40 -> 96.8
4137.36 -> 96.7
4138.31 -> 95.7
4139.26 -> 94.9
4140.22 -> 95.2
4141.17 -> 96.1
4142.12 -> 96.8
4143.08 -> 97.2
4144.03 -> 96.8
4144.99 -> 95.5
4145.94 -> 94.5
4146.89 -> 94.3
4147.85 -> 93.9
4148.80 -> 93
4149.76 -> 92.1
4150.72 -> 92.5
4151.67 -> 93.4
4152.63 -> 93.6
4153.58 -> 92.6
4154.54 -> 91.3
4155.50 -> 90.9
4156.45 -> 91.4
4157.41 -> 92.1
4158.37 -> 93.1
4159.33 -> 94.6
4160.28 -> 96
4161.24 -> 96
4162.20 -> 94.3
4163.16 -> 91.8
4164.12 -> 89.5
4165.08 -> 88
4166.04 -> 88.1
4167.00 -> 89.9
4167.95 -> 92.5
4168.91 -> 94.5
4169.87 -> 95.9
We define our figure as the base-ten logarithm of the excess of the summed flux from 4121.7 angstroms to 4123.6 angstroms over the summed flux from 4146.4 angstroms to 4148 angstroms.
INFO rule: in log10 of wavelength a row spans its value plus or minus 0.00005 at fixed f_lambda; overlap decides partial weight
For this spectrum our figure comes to 1.2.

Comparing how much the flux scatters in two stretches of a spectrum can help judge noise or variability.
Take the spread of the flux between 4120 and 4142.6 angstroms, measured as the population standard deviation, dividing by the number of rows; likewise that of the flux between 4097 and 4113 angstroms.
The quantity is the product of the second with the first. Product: 20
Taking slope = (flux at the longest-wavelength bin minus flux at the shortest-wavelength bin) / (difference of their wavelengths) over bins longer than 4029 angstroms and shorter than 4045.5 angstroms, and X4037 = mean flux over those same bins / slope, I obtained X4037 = 284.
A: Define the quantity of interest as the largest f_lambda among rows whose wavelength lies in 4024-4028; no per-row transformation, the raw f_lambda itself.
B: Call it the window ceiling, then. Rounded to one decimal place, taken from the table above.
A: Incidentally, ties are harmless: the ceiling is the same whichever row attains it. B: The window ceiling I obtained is 97.1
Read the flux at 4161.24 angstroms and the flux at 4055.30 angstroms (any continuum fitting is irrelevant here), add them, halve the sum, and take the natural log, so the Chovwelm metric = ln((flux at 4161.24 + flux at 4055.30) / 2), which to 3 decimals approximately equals 4.557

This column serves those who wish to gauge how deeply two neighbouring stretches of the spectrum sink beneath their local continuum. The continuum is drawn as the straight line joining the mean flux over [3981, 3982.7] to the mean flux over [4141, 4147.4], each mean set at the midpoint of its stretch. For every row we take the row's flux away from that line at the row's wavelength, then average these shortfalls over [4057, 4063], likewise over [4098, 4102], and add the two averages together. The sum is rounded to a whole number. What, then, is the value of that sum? -15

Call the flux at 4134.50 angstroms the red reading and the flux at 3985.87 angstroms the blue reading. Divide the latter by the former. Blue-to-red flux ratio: 1.06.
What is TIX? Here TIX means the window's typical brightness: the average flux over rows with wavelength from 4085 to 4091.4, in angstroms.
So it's 109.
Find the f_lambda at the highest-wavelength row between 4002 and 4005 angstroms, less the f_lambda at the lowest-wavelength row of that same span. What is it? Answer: 0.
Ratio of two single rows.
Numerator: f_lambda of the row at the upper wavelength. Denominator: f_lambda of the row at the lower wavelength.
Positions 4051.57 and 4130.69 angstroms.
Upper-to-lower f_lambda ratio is 0.99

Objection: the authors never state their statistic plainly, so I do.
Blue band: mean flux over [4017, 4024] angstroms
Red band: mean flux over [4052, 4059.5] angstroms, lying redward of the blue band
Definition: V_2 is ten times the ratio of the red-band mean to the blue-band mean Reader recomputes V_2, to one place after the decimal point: 9.5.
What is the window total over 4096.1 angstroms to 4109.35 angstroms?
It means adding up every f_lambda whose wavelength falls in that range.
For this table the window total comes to 1631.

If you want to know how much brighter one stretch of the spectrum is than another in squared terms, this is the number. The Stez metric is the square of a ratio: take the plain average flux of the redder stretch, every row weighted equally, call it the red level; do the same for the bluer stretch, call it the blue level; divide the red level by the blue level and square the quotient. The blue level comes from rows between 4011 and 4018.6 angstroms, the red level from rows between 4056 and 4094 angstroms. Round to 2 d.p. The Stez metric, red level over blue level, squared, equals 1.10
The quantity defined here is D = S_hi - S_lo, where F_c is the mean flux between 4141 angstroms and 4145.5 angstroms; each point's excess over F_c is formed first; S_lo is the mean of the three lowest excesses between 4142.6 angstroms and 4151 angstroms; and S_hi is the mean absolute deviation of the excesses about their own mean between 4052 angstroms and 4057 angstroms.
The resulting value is 4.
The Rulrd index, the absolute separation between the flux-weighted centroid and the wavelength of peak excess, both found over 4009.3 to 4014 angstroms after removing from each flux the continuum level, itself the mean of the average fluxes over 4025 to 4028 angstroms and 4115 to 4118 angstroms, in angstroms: 1.9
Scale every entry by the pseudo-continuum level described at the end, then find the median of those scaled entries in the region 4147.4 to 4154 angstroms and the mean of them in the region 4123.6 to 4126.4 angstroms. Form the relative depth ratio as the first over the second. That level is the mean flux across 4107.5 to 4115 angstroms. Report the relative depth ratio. 0.89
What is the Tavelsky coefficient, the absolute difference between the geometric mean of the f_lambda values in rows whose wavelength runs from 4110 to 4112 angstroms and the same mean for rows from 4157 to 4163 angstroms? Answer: 13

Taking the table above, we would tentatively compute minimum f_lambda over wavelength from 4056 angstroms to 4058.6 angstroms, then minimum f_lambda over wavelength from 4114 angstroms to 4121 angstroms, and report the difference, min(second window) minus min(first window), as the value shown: 16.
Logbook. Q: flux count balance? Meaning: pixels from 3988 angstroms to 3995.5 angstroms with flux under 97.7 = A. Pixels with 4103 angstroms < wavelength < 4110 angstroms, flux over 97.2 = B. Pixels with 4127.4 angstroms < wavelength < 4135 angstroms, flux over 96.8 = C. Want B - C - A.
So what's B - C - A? 1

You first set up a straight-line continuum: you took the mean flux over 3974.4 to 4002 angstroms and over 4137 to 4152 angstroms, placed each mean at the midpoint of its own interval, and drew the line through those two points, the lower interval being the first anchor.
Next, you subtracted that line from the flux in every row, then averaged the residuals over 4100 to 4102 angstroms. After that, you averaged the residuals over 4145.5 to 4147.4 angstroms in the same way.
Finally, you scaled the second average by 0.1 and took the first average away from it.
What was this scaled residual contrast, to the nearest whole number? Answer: -22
